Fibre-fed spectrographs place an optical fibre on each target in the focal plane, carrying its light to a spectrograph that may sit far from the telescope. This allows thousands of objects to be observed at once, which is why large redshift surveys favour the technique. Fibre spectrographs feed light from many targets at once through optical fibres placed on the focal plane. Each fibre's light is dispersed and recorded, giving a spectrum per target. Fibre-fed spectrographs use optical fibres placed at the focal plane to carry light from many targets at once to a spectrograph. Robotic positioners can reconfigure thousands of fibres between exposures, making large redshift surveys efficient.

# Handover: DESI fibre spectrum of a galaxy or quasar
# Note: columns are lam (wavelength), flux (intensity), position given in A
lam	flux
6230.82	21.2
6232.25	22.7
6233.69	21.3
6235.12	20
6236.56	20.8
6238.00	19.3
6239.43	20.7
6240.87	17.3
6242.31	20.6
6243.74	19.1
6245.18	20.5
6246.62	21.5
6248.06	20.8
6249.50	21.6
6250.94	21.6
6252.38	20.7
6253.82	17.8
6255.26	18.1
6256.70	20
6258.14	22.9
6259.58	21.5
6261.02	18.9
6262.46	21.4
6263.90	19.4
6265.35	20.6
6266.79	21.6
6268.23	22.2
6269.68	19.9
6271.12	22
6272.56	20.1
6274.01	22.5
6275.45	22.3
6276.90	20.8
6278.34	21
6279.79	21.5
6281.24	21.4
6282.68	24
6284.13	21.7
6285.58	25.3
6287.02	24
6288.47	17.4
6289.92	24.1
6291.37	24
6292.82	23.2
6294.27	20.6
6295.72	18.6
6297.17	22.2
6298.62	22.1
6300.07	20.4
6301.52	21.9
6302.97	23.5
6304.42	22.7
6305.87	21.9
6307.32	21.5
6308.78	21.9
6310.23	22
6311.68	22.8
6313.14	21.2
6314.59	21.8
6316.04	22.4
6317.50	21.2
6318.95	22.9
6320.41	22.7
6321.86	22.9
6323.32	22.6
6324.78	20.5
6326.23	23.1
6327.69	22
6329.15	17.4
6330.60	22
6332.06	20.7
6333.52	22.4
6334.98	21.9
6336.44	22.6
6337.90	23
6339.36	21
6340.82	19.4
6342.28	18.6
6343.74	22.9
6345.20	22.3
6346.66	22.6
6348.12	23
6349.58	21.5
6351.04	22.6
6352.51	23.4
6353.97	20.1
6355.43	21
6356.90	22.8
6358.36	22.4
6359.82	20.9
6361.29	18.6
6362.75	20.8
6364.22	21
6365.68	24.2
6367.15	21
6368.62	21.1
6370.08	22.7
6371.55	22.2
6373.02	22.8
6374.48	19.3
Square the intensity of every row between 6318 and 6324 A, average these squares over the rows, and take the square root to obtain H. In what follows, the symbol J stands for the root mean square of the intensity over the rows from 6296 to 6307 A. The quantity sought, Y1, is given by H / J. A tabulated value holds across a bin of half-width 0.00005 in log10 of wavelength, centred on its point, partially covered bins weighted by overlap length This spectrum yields 1.03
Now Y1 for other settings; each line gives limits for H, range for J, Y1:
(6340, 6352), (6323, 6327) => 0.98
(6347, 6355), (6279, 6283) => 0.99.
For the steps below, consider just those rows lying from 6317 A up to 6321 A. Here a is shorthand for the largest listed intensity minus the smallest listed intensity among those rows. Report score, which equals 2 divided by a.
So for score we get 1.18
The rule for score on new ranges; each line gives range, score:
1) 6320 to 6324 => 6.67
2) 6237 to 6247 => 0.48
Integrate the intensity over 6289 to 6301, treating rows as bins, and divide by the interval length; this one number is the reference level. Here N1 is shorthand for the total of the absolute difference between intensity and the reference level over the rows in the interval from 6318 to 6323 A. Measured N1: 3.0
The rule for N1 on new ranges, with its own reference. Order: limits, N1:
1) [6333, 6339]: 2.6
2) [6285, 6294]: 15.9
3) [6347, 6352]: 2.3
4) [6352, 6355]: 3.3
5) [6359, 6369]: 9.9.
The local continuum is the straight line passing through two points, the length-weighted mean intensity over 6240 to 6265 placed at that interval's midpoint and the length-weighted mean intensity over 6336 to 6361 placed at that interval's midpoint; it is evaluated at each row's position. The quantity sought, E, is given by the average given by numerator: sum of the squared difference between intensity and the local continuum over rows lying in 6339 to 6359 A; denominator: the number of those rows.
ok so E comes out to 1.9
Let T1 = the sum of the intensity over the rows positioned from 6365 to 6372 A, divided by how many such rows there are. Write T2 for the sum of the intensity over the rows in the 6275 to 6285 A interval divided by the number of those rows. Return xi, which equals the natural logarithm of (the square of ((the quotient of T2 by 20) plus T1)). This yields 6.30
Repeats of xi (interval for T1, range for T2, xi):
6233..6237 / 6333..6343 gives 6.16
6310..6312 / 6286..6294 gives 6.32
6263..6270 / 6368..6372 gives 6.17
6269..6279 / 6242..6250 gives 6.21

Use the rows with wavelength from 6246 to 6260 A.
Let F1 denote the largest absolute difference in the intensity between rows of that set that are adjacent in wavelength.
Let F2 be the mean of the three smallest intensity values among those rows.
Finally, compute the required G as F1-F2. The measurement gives -15.7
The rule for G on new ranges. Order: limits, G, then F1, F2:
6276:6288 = -17.5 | 3.6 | 21.1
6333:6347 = -15.4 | 4.3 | 19.7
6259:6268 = -17.0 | 2.6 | 19.6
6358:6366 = -16.9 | 3.2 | 20.1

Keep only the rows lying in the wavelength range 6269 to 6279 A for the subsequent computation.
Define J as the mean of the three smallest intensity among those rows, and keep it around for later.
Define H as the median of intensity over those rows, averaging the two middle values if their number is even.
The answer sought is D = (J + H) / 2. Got 20.6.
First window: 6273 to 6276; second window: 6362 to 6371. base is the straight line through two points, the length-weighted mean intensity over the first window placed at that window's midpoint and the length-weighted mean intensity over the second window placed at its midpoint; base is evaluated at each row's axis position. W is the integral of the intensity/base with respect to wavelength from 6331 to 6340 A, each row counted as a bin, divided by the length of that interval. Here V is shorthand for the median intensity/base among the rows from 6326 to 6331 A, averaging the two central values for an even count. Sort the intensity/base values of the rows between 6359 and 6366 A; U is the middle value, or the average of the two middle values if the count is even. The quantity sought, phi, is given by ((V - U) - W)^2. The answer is 0.91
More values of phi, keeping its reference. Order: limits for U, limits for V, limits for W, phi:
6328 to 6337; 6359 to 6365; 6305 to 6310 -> 1.07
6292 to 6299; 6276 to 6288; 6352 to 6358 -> 1.05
